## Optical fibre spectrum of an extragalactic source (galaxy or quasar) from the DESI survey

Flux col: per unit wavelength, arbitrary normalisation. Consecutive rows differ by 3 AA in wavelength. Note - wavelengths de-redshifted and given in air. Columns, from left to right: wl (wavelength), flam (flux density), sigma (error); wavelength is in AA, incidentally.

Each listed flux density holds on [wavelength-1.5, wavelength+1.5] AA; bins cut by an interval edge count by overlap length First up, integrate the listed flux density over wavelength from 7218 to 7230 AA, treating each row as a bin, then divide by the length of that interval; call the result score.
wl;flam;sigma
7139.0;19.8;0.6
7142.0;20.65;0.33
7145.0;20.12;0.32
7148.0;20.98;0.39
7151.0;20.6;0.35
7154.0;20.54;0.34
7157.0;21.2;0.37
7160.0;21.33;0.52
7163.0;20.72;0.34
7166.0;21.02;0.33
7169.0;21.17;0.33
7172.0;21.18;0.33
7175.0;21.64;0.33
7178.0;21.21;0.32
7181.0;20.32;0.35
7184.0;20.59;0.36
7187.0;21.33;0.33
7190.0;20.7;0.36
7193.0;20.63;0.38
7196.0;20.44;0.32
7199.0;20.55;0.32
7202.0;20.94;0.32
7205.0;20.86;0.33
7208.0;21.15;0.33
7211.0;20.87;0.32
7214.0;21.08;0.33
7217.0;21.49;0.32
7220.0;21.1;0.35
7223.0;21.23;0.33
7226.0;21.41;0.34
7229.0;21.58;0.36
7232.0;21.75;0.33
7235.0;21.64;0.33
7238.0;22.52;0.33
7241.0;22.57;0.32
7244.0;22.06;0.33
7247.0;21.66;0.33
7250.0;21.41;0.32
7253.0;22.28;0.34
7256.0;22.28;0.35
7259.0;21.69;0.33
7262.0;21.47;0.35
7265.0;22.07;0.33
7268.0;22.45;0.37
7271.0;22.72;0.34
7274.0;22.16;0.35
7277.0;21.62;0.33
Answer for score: 21.3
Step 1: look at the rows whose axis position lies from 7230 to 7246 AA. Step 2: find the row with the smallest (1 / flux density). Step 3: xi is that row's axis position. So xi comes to 7241.0 AA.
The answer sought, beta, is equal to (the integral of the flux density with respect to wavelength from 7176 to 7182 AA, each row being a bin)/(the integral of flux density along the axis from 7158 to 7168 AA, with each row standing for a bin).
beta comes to 0.6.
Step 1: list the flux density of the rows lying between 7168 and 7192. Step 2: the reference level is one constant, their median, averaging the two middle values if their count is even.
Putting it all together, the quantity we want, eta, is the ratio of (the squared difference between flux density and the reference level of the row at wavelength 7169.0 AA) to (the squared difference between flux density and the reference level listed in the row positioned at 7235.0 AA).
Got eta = 0.0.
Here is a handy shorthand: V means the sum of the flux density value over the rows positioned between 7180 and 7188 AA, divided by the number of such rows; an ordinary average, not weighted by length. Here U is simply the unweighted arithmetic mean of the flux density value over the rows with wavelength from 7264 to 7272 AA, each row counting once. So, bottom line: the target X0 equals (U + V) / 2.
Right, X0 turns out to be 21.58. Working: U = 22.4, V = 20.7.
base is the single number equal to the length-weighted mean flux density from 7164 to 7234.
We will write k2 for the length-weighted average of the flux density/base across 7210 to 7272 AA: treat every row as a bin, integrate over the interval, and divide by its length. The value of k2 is 1.034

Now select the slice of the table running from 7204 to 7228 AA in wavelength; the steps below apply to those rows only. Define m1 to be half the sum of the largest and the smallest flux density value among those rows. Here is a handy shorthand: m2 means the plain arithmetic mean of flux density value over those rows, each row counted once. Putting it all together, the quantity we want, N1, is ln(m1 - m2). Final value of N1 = -3.6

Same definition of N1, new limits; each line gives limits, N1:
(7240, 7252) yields -2.7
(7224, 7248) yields -2.4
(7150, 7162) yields -4.0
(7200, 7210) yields -3.8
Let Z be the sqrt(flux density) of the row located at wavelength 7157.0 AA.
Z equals 4.60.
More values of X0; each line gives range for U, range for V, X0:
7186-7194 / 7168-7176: 21.11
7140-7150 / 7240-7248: 21.34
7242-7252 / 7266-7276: 22.08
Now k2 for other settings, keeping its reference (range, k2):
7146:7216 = 0.993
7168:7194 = 0.996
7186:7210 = 0.989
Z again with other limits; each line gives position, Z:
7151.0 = 4.54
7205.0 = 4.57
